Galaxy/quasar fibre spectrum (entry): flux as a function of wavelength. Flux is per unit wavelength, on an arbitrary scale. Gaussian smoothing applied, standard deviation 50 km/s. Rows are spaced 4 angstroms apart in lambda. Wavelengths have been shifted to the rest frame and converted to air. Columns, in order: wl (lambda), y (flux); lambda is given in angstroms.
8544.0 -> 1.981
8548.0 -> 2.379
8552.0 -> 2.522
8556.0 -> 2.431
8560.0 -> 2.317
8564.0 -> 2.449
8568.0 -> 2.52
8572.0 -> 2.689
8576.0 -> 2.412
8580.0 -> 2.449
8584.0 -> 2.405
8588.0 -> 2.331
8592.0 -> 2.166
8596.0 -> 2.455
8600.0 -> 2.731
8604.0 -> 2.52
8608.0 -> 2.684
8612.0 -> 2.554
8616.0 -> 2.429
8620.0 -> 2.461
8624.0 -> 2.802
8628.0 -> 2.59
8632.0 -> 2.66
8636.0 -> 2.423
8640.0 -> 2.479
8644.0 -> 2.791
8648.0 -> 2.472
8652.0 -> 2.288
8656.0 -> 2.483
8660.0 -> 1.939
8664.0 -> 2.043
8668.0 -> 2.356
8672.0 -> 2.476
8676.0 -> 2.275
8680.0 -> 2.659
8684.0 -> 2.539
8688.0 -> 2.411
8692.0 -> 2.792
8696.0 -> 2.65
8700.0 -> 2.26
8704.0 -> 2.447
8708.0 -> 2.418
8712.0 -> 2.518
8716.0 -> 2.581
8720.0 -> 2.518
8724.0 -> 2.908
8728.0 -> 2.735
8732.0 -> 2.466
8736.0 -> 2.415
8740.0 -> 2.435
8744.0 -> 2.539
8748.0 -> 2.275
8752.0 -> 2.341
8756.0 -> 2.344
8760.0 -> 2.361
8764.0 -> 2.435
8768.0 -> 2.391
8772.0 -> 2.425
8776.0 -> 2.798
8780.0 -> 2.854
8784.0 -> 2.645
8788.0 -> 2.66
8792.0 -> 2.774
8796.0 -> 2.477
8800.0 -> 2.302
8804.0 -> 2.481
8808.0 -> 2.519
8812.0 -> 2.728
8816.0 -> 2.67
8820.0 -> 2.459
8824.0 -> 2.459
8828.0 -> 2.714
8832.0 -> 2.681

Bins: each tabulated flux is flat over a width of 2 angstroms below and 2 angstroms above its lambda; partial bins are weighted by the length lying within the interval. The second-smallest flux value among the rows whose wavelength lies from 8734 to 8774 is 2.341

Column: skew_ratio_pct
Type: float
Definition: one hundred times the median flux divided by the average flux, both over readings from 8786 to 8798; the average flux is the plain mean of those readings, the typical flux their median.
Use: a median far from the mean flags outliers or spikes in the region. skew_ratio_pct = 100.9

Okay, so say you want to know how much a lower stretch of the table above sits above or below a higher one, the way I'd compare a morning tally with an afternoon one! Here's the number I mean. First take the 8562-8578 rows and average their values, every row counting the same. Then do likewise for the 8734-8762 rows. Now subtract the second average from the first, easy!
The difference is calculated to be 0.13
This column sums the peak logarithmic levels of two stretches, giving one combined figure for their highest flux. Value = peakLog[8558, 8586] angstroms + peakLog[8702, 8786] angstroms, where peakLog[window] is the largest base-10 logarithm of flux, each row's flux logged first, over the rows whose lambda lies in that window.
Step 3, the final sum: 0.893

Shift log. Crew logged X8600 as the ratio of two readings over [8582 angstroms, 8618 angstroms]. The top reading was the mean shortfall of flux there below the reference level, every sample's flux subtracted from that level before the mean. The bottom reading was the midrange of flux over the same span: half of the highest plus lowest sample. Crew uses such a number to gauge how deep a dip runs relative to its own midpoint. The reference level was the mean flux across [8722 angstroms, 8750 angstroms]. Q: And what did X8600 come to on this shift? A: 0.026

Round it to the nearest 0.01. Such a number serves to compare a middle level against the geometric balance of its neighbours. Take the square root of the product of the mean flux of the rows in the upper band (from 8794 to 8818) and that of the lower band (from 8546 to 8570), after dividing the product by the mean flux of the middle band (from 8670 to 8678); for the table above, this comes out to 1.61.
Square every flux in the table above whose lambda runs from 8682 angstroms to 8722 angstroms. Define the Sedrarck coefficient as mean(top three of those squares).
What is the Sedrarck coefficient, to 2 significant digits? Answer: 7.2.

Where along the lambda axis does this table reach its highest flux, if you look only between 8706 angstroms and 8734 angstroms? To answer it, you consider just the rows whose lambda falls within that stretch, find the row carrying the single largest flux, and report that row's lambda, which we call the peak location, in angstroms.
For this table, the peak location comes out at 8724.0 angstroms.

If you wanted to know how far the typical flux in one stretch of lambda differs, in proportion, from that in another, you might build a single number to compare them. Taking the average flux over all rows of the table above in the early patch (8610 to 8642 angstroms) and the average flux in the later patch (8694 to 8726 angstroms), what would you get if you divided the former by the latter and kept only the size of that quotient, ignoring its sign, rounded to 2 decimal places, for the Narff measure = 1.00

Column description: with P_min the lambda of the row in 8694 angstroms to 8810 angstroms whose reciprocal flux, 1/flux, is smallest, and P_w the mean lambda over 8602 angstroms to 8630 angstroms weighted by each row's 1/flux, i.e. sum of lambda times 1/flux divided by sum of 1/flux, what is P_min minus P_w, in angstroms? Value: 108.1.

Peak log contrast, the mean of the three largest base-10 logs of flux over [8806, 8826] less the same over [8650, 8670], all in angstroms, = 0.046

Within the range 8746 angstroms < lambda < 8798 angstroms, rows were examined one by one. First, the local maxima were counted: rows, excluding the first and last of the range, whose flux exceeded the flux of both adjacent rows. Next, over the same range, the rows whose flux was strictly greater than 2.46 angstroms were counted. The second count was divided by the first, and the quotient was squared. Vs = 4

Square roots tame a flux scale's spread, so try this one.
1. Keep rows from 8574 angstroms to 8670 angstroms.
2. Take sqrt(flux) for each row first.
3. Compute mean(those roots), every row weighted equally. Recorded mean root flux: 1.57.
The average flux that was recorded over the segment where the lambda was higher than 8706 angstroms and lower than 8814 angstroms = 2.53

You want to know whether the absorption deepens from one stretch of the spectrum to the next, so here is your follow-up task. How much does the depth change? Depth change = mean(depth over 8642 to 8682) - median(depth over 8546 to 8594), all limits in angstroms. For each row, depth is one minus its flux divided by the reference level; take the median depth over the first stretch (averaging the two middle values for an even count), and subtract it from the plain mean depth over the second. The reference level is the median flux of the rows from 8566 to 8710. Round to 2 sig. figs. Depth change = 0.018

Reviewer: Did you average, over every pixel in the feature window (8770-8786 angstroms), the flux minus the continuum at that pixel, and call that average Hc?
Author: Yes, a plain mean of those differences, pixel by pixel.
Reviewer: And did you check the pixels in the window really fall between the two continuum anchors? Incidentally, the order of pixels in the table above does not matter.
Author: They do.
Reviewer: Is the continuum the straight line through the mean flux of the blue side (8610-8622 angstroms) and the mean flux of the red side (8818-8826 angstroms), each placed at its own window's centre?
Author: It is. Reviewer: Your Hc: 0.22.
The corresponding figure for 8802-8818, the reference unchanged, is 0.14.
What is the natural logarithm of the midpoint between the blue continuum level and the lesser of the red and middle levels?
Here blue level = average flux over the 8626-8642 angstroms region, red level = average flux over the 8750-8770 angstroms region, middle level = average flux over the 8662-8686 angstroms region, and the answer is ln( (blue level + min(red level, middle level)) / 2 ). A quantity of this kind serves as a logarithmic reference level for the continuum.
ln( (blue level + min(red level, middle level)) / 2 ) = 0.899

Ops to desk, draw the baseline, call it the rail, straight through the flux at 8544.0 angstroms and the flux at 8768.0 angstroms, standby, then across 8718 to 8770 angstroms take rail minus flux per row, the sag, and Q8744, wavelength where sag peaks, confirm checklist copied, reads 8748.0 angstroms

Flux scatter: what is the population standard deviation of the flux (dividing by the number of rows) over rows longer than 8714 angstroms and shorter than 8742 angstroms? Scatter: 0.168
